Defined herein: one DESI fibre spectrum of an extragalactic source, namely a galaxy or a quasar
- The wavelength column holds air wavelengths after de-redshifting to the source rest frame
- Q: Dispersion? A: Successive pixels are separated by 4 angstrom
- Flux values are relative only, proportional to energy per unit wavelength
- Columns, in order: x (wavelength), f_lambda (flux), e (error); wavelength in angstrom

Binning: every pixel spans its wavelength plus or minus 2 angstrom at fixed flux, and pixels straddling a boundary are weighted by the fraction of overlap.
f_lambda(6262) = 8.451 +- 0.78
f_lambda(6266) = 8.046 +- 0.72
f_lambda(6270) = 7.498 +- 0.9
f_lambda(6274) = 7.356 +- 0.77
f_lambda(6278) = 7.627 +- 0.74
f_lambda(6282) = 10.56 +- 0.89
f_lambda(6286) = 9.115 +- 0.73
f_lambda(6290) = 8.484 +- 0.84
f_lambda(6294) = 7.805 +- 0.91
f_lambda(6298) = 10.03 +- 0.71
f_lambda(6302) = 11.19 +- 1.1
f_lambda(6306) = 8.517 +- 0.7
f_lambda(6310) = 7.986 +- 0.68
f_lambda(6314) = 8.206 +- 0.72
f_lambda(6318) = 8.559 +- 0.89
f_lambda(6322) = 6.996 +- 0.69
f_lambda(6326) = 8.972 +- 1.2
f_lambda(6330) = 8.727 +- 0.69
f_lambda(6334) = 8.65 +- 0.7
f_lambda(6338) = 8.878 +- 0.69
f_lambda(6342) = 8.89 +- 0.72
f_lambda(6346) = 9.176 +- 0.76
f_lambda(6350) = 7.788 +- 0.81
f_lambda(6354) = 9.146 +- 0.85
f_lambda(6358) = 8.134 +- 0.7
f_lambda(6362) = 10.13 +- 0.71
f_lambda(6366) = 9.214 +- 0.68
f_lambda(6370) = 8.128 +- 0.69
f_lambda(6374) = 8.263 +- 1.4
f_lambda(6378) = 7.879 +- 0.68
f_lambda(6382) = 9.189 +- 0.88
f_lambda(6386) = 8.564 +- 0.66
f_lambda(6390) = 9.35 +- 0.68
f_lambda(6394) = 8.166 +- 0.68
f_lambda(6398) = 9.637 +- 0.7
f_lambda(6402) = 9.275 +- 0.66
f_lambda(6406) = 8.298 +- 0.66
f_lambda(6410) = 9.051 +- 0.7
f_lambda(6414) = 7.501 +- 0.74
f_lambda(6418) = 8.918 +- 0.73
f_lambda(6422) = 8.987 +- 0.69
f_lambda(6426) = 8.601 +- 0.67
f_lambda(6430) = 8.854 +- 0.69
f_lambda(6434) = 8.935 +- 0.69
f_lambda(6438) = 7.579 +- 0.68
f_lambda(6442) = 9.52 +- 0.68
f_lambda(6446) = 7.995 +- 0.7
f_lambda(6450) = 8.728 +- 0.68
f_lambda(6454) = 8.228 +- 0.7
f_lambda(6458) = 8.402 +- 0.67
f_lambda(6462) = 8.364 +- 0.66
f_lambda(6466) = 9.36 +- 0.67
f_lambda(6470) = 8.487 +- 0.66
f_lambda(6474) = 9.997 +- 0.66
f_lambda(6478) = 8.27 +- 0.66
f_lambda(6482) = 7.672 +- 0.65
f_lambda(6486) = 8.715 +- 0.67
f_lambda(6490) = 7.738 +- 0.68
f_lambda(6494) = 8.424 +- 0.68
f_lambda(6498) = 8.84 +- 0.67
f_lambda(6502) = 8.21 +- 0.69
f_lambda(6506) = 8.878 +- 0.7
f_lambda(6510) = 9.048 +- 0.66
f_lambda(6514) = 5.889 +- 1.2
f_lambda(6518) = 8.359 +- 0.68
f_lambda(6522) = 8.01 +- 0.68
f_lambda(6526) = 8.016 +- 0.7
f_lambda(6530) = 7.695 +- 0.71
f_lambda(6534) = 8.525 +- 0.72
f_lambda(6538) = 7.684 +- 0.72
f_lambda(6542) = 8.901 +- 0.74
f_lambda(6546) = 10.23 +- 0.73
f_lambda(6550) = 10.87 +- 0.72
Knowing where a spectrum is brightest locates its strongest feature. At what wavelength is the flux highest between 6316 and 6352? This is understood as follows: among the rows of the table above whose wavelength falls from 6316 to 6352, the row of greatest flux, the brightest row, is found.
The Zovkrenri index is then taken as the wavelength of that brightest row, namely 6346 angstrom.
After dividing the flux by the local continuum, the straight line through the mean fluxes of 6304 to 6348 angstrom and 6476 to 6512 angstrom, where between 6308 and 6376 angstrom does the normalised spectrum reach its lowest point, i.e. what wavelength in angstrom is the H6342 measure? 6322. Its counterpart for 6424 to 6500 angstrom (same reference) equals 6438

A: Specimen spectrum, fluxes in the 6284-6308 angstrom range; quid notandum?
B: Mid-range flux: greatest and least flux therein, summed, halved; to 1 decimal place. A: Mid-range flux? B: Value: 9.5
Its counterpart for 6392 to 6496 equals 8.7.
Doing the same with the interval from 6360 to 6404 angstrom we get 9.0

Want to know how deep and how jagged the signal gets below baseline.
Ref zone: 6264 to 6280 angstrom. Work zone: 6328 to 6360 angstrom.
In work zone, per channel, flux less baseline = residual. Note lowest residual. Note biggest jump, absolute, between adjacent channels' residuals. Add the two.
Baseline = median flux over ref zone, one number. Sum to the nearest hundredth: 1.61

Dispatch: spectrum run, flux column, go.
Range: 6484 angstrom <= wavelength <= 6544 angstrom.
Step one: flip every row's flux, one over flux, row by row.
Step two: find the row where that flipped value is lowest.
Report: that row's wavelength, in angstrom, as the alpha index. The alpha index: 6510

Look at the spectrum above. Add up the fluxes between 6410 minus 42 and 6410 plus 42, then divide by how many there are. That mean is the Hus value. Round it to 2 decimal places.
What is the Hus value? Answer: 8.64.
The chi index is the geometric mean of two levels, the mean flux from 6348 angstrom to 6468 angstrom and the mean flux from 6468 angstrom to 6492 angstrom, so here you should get 8.58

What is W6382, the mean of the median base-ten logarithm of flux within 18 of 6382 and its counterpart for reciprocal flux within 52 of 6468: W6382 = 0.5249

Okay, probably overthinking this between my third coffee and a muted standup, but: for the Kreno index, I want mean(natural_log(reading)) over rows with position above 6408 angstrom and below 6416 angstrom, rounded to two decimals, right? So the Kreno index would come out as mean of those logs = 2.11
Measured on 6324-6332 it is 2.18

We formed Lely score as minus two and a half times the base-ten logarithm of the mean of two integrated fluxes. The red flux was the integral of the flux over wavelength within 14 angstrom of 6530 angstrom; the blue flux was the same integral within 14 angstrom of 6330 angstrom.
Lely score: -5.92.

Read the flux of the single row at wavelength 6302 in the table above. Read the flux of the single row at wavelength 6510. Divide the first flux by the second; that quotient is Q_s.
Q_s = 1.24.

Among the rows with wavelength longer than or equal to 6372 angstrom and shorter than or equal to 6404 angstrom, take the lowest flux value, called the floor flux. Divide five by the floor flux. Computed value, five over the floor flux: 0.635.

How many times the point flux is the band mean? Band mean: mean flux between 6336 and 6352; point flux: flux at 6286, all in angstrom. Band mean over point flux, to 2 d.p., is 0.95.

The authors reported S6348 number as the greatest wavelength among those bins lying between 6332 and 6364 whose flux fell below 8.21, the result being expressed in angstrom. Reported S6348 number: 6358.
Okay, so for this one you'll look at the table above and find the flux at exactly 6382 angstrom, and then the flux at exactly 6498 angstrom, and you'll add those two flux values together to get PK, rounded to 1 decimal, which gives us 18.0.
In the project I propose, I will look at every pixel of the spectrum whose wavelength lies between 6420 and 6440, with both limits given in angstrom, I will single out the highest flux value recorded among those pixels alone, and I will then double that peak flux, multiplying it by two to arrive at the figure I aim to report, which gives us 18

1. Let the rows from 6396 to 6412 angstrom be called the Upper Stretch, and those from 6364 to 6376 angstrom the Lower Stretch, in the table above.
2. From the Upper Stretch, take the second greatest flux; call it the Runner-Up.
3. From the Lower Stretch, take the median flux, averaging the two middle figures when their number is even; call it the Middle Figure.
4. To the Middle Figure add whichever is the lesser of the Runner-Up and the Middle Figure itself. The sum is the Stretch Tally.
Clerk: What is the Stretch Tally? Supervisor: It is 16.5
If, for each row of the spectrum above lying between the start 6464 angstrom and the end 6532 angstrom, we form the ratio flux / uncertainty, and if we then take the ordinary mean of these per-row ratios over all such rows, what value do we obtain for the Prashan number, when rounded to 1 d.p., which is 12.1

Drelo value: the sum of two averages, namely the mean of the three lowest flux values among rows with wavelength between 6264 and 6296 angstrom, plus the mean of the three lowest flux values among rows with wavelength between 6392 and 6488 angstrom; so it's 15.1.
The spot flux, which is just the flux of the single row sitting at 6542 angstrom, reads 8.901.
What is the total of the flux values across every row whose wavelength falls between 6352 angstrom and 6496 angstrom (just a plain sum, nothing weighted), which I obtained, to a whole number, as 312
